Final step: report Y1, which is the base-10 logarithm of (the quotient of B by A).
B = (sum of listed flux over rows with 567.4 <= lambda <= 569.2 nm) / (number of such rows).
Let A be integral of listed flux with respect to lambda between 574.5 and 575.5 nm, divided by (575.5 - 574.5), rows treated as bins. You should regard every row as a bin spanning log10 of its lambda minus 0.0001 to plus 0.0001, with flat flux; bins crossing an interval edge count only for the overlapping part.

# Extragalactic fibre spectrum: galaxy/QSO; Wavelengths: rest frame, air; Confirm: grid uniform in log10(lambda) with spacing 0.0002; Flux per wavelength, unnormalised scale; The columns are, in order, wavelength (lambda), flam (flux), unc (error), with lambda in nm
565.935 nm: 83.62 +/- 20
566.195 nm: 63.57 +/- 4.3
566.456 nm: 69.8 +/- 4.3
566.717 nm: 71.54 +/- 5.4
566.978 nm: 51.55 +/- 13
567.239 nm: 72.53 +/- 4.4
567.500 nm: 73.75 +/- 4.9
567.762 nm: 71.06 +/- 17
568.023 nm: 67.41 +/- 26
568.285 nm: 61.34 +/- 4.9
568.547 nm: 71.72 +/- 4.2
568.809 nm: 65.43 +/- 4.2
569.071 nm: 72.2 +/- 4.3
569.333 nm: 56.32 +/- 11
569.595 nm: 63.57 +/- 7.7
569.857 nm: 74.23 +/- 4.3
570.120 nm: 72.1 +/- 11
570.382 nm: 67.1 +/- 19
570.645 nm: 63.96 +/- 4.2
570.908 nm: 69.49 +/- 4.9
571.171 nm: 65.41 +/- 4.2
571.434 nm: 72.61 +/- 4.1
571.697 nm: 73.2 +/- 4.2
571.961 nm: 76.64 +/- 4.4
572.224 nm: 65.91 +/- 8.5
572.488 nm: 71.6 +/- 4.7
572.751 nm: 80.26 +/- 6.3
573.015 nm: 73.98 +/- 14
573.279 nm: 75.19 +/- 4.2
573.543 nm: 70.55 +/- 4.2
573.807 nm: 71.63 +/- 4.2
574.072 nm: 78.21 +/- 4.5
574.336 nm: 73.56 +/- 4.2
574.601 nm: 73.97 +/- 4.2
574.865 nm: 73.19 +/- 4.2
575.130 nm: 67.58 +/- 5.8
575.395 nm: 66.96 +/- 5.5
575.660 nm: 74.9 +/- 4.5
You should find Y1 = -0.009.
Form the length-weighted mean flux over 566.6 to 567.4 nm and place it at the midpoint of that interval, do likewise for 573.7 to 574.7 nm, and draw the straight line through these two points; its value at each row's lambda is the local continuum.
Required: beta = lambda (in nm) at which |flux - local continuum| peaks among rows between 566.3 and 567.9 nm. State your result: 566.978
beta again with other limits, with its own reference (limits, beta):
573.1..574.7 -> 574.072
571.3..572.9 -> 572.751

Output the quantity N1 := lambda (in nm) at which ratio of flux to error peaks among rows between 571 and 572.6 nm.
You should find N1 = 571.434 nm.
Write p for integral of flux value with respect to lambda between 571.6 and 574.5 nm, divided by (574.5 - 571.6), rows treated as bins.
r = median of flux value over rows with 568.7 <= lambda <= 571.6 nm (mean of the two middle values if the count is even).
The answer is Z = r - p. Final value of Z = -7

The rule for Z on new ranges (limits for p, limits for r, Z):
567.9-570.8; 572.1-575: 7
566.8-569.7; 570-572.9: 5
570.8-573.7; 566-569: -2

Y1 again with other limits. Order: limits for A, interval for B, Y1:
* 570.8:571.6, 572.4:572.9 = 0.039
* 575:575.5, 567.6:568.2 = 0.012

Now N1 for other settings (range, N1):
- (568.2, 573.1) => 571.434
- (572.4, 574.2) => 573.279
